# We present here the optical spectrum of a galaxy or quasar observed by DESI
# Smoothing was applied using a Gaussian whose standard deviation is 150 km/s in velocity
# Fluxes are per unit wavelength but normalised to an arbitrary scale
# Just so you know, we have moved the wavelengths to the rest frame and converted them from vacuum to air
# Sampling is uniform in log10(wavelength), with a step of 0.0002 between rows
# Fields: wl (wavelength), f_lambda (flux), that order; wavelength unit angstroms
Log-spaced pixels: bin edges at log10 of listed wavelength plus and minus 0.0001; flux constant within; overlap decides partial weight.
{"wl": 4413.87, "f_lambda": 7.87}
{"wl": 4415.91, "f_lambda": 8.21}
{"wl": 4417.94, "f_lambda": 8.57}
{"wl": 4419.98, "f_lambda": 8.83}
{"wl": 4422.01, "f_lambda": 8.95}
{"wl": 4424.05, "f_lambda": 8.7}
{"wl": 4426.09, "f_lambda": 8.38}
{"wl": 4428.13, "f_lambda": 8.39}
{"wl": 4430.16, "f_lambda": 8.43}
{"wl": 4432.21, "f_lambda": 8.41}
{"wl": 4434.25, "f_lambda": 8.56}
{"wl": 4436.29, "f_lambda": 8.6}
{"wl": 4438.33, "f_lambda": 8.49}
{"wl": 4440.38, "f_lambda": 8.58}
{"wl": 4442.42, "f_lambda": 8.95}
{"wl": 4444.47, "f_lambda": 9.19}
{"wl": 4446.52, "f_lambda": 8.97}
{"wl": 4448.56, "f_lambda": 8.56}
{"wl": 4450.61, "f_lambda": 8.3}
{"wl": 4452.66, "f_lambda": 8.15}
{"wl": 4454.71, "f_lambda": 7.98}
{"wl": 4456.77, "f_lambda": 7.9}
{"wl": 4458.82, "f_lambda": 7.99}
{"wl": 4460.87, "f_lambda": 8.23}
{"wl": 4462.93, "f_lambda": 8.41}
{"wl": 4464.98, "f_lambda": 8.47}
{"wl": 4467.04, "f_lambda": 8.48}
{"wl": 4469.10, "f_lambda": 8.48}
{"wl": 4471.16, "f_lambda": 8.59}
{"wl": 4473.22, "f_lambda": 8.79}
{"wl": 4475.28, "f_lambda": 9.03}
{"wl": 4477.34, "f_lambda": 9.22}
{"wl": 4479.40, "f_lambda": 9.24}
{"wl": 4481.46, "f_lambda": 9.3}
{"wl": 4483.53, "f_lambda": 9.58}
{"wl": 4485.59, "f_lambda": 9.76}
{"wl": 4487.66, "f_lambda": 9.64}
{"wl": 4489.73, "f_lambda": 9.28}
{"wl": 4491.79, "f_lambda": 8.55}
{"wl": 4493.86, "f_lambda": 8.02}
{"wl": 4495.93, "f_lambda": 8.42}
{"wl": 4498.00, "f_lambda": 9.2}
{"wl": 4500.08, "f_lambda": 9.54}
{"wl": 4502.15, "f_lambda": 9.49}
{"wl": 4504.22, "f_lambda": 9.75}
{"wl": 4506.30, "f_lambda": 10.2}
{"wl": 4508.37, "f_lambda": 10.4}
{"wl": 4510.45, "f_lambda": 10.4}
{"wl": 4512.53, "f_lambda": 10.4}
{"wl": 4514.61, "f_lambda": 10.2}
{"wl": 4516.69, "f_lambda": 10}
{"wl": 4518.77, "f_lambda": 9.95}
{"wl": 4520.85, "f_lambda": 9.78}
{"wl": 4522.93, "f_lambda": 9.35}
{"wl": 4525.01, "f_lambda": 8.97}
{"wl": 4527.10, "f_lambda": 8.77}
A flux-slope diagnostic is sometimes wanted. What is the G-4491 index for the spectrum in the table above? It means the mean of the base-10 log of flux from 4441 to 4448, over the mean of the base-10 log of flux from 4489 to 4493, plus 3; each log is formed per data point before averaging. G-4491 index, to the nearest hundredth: 4.01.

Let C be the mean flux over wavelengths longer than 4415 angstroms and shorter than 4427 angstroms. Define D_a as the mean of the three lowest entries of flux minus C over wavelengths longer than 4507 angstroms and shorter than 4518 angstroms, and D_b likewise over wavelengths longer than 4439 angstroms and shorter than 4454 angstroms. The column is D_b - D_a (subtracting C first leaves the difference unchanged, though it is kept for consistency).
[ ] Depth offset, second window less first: -1.9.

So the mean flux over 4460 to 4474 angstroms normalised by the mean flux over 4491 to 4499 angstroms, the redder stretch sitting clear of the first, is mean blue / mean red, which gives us 0.99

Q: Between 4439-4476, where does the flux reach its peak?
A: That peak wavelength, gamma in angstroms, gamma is 4444.47 angstroms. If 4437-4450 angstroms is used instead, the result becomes 4444.47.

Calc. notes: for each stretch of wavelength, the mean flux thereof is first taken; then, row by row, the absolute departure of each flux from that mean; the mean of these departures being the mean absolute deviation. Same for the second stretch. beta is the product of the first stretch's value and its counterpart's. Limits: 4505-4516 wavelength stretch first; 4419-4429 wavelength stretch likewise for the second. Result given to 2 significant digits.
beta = 0.020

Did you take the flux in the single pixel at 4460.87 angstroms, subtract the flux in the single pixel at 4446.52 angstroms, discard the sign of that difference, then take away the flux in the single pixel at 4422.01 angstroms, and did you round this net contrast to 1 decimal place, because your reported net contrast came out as -8.2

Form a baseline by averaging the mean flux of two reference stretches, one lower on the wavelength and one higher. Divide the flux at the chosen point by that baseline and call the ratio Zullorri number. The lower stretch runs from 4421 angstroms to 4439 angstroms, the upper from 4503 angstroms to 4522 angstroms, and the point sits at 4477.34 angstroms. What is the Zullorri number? 0.99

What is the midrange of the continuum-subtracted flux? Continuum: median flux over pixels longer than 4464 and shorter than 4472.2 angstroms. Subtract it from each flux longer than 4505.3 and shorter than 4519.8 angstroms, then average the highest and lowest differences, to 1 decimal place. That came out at 1.7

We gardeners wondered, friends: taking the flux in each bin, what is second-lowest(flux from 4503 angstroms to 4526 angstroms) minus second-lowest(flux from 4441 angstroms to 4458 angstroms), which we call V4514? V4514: 1.4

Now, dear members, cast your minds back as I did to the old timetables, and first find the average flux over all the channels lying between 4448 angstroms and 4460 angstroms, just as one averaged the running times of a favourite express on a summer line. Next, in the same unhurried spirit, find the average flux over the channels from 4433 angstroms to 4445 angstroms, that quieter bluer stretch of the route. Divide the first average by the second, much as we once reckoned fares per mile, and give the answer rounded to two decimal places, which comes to 0.93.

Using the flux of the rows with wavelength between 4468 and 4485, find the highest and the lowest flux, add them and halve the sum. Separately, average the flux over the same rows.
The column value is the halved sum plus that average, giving 18.1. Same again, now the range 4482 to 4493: 18.5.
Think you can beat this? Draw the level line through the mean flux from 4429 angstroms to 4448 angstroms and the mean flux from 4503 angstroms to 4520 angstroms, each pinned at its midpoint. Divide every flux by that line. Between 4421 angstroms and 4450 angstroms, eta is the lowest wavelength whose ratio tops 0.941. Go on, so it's 4422.01 angstroms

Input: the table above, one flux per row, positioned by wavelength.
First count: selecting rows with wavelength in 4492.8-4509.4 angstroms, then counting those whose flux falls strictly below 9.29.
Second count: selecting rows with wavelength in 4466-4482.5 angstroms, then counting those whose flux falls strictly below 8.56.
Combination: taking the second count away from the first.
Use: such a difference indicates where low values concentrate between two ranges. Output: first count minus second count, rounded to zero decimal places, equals 1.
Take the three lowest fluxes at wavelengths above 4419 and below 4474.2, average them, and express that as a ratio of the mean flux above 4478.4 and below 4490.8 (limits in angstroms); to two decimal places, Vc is 0.84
